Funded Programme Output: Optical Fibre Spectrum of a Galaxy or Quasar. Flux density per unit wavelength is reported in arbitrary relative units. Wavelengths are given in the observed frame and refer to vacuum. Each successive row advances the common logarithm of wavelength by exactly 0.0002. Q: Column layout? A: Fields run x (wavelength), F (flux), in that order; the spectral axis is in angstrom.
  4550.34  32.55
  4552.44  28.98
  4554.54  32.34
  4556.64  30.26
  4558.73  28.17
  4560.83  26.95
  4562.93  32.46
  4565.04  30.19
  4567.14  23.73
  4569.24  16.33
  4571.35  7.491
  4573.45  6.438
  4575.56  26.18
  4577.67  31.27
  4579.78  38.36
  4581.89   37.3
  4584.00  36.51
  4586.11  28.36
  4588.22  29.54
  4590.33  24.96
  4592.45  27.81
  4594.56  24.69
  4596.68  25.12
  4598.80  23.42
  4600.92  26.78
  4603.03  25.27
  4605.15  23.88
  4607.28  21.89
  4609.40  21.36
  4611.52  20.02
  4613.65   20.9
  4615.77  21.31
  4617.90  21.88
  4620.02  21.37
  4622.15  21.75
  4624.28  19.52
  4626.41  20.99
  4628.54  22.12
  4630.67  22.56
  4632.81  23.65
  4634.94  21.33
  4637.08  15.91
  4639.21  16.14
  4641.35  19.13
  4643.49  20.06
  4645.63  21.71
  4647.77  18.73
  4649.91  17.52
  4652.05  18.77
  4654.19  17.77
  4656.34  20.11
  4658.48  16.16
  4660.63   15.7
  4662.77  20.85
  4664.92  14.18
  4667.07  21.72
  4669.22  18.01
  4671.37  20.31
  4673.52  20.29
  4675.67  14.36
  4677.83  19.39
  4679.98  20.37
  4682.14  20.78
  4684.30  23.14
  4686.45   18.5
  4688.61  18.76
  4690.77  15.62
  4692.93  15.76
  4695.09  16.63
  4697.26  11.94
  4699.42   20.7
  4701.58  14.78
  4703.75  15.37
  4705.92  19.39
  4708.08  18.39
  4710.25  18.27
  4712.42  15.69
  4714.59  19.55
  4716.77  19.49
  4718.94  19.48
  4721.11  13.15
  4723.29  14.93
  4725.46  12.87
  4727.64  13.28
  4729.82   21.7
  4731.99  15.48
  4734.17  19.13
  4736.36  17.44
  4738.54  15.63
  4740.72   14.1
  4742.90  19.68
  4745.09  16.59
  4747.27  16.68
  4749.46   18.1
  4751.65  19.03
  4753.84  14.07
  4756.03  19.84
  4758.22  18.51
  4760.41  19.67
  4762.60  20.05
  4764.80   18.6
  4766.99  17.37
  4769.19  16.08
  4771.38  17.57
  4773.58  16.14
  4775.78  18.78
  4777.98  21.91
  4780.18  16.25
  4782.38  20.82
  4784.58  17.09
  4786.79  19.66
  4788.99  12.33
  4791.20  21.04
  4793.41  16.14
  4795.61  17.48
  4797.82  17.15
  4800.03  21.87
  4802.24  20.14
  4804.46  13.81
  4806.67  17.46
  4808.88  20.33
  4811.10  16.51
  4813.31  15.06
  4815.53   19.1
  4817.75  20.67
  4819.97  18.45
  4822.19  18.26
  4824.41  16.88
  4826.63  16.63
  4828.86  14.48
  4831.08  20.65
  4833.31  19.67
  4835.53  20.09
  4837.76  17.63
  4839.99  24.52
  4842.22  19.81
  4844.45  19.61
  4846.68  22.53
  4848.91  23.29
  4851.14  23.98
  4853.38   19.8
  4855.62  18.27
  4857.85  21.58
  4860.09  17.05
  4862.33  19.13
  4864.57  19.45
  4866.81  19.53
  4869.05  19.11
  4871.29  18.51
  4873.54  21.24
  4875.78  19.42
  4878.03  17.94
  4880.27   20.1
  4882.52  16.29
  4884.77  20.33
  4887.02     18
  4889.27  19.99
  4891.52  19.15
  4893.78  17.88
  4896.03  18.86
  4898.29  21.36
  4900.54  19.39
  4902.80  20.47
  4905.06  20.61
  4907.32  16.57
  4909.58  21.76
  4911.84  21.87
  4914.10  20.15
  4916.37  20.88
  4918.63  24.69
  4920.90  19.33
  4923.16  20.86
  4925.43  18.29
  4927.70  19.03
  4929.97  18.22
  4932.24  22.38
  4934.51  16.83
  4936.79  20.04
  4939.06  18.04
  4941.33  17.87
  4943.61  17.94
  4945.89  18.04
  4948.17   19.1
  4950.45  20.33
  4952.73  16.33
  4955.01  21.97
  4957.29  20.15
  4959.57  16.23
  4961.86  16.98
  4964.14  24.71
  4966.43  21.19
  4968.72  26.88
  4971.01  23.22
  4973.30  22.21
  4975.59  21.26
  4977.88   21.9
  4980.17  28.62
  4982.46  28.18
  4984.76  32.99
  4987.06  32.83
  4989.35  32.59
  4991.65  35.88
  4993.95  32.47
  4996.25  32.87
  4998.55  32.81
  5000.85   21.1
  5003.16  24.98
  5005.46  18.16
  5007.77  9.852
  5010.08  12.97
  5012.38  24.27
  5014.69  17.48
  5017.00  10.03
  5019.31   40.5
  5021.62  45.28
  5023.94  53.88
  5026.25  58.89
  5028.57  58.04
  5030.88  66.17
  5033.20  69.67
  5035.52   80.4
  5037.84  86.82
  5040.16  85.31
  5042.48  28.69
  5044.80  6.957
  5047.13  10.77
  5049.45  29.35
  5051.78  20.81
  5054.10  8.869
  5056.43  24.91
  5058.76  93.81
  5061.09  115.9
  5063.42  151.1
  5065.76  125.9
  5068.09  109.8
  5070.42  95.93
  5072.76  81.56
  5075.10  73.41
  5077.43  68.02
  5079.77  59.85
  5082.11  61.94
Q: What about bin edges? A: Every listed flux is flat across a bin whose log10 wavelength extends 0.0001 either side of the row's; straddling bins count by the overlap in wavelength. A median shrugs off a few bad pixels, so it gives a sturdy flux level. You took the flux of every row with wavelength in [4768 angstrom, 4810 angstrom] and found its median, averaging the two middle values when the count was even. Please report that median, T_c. 17.5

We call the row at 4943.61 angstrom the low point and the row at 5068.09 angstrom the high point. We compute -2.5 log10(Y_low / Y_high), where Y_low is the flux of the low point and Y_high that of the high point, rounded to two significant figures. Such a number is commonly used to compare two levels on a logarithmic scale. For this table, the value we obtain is 2.0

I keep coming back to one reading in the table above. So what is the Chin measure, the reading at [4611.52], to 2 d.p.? 20.02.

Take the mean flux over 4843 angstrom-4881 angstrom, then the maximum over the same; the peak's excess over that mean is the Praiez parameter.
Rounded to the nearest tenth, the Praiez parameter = 3.9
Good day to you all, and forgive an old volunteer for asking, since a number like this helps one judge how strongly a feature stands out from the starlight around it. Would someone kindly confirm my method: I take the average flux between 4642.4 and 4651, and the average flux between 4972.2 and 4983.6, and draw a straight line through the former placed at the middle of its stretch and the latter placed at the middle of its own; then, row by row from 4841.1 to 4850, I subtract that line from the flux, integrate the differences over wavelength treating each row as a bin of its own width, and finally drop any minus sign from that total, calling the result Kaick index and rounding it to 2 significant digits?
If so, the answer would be 10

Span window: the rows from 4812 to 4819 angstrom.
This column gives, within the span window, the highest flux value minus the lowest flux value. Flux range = 5.6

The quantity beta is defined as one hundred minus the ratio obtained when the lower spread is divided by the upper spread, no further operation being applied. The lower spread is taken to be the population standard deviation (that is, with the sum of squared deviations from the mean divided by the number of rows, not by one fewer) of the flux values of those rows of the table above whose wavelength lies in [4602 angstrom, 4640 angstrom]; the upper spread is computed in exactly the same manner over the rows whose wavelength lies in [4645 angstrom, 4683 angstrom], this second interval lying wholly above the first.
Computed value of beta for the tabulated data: 99.0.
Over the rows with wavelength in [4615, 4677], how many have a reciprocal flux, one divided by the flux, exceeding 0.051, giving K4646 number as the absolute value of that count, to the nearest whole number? 13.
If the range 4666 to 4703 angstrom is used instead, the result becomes 10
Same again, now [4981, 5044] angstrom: 5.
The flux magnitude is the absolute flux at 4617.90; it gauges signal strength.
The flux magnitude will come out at 22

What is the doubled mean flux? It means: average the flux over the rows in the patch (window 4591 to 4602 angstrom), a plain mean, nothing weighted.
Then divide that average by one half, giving 51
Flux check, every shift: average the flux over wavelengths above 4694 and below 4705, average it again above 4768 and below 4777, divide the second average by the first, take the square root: 1.04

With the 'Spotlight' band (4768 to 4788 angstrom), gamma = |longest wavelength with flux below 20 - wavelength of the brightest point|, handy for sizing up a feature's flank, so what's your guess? 8.8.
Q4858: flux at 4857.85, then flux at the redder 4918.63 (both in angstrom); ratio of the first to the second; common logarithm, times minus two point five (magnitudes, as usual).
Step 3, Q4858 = 0.1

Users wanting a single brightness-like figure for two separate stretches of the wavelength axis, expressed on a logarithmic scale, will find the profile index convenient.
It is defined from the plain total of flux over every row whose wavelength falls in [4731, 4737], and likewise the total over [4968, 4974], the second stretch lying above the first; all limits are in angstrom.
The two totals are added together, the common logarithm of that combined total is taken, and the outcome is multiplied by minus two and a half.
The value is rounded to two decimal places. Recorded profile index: -5.24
